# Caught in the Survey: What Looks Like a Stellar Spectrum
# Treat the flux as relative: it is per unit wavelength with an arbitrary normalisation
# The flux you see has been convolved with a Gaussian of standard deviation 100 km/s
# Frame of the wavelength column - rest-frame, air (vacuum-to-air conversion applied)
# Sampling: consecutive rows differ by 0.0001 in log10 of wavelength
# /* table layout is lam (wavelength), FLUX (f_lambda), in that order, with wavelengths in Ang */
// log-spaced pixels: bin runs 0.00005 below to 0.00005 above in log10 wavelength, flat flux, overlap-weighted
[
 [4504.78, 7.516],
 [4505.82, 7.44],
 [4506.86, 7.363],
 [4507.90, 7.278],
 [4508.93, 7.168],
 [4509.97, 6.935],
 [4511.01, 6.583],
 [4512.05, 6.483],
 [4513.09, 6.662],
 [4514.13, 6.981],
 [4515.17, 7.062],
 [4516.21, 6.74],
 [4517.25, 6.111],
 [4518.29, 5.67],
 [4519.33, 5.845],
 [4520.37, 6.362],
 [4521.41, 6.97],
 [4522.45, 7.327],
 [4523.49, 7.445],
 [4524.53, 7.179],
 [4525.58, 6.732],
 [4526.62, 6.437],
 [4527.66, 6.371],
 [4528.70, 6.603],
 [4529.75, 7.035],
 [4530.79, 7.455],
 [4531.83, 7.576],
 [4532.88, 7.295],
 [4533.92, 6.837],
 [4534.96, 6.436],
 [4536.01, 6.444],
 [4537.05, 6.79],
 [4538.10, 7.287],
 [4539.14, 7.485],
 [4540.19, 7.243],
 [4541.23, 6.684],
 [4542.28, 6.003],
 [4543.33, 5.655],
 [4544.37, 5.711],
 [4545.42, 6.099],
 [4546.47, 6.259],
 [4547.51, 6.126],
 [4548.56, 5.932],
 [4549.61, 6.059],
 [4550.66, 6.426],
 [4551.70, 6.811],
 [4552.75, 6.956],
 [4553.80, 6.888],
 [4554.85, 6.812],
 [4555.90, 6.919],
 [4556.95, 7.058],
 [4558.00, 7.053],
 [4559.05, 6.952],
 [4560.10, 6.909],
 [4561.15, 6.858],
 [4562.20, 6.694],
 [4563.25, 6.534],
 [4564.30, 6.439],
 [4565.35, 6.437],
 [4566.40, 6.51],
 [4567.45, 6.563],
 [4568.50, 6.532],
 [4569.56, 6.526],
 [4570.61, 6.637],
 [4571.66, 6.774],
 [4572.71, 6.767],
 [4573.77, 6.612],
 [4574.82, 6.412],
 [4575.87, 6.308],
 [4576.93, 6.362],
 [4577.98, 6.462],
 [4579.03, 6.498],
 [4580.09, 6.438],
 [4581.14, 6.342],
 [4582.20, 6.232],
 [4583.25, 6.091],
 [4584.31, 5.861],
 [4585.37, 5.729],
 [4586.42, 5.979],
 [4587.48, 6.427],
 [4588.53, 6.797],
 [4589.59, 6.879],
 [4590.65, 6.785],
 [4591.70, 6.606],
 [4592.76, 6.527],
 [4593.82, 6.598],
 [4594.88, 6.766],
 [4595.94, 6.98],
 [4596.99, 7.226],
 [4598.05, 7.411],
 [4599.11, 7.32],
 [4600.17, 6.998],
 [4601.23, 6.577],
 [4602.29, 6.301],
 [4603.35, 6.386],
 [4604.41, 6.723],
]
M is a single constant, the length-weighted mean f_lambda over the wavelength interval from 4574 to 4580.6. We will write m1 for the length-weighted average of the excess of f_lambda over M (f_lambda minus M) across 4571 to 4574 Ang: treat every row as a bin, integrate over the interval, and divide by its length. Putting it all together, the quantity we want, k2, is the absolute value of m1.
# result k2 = 0.30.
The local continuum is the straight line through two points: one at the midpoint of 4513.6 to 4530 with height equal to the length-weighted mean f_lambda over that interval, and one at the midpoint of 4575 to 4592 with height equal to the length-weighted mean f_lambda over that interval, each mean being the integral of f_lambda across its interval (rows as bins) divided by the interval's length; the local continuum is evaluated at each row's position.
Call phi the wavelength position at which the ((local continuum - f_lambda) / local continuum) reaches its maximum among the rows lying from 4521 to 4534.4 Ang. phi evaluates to 4527.66 Ang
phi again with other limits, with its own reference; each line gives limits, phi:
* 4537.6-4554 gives 4543.33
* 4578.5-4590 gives 4585.37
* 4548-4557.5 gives 4548.56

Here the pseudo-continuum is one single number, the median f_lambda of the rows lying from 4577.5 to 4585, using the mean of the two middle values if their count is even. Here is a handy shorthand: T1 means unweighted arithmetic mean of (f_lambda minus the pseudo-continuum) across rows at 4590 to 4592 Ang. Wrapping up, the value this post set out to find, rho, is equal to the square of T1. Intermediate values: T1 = 0.35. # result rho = 0.1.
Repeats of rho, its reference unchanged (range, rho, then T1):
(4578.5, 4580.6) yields 0.0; 0.13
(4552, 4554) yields 0.3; 0.58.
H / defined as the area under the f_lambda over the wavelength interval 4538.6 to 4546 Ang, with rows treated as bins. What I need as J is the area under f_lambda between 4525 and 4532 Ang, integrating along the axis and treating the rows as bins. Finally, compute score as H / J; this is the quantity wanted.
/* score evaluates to 0.99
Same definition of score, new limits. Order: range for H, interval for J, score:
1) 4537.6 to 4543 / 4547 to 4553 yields 0.98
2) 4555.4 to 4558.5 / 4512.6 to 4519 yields 0.52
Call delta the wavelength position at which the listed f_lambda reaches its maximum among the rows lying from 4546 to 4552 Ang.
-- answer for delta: 4551.70 Ang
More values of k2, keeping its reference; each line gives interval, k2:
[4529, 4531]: 0.71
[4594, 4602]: 0.57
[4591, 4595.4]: 0.21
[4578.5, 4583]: 0.07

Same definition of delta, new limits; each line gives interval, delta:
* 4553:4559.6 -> 4556.95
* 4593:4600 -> 4598.05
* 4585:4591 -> 4589.59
